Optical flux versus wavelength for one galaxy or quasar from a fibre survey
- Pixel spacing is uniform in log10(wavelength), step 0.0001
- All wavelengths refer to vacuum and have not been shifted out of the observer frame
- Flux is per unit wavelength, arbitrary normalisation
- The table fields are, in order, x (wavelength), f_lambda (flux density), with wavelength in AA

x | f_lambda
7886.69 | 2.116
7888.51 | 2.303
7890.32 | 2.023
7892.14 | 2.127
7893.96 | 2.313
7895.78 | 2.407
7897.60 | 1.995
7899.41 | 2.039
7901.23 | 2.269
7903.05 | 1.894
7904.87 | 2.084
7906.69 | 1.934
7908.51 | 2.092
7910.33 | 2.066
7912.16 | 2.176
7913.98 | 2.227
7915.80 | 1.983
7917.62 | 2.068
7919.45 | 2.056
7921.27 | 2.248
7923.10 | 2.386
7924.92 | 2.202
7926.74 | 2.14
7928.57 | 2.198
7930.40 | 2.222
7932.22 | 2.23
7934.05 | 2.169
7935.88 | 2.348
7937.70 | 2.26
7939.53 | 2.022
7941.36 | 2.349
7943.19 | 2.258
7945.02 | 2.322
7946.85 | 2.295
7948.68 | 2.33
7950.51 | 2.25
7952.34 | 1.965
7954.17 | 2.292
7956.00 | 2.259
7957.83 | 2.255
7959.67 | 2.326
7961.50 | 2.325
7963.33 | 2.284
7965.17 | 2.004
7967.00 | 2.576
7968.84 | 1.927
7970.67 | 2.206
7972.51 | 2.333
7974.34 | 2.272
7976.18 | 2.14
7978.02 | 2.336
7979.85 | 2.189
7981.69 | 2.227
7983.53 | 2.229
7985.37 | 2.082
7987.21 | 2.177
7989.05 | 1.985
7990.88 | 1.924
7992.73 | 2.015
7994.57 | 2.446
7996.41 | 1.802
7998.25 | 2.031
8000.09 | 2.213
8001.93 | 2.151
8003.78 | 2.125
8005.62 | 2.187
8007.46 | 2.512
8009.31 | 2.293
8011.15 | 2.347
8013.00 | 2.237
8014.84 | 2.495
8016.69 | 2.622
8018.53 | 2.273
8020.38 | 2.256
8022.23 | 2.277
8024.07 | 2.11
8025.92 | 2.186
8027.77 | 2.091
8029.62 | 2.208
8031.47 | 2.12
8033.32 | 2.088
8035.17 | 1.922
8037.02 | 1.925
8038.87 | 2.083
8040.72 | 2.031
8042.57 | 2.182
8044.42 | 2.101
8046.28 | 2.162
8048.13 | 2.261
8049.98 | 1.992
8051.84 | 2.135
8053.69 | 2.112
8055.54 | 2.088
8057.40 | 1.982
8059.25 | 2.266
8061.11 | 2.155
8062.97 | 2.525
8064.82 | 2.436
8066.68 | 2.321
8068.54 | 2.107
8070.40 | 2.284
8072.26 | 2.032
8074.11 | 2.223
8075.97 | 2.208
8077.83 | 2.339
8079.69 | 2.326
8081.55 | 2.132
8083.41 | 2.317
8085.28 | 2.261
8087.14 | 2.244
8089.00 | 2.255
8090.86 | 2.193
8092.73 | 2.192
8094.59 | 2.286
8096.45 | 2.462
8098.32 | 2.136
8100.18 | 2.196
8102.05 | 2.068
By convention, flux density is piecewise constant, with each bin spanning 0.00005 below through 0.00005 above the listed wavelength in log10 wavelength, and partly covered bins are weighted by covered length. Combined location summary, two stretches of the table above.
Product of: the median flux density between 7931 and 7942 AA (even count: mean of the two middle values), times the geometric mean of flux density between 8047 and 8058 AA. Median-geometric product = 4.70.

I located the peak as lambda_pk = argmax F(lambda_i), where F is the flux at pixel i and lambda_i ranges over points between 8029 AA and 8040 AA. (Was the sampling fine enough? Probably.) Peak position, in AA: 8029.62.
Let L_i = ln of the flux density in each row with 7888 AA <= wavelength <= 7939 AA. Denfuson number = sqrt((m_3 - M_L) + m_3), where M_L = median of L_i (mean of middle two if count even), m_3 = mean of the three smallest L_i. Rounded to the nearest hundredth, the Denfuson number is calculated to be 0.74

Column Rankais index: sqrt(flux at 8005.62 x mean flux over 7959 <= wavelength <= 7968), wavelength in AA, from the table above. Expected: 2.24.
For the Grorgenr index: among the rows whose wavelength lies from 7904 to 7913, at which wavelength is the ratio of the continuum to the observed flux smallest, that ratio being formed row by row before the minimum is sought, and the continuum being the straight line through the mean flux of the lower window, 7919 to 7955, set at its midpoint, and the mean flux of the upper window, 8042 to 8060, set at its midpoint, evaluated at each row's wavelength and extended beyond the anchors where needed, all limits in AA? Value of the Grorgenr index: 7912.16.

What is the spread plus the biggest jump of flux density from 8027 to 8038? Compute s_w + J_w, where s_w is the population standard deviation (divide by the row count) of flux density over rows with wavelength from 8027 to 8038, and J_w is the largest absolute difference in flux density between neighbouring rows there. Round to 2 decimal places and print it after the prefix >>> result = 0.27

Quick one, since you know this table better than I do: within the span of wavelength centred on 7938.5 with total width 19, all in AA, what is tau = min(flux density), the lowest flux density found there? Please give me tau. 2.022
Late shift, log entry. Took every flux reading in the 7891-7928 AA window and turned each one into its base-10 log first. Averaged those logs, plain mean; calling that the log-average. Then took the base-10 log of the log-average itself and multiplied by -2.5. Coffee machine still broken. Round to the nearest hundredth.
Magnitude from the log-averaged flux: 1.21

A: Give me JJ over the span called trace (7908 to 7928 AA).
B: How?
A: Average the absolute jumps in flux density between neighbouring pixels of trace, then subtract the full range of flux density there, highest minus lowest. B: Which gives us -0.29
